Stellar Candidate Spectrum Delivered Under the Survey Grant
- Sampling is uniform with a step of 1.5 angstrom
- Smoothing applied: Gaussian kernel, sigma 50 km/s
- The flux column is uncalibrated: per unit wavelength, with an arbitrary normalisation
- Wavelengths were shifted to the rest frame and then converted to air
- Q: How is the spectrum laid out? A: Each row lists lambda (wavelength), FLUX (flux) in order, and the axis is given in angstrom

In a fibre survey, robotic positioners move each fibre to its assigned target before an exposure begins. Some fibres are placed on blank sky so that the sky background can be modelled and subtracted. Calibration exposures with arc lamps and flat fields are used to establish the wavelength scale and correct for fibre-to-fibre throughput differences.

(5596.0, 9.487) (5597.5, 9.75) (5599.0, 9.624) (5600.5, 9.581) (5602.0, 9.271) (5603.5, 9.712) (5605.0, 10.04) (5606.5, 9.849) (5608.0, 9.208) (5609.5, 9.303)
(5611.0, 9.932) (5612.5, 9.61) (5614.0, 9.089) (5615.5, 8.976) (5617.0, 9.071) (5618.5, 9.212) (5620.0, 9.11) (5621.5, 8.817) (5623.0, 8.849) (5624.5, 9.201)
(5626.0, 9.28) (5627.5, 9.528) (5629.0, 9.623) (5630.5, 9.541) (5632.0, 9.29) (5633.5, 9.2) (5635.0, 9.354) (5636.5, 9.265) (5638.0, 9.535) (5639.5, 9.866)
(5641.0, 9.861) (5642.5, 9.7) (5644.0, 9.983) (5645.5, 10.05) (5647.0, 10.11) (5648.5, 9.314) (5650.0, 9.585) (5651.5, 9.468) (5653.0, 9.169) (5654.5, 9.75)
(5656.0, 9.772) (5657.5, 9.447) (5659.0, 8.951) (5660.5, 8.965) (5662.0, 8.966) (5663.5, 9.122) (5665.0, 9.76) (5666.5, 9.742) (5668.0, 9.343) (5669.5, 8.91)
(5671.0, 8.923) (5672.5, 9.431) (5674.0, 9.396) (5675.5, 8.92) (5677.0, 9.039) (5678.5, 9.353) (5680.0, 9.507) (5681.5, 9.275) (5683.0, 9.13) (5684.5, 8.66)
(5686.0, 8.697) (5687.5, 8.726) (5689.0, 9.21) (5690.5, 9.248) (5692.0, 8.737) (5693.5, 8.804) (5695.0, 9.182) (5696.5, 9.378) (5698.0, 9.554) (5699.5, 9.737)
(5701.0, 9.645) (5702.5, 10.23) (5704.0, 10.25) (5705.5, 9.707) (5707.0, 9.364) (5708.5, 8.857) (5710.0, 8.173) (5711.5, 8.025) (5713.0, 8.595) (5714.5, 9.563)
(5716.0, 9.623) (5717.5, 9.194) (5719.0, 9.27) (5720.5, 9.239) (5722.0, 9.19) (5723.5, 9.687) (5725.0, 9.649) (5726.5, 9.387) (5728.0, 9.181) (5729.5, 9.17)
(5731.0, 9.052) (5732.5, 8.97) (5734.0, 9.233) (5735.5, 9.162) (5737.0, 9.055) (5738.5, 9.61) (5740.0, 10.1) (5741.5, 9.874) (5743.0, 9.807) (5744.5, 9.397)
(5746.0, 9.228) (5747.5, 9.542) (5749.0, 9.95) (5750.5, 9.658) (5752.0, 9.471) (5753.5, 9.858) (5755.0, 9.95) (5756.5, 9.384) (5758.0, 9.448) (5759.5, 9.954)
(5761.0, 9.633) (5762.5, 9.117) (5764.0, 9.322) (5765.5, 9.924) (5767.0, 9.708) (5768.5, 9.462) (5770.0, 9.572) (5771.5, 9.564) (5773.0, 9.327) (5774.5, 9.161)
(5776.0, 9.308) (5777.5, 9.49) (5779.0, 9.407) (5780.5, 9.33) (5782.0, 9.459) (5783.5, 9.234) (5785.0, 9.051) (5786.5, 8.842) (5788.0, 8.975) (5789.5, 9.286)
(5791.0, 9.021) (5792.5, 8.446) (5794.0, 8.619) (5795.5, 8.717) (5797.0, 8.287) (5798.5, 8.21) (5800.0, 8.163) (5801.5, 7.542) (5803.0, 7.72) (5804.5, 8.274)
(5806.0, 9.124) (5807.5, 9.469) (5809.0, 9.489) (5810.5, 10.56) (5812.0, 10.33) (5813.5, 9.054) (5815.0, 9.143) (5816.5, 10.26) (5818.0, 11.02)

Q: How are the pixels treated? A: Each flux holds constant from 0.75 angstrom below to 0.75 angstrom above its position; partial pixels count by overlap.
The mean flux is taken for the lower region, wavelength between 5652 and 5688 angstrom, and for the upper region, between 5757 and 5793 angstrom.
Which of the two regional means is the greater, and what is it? 9.34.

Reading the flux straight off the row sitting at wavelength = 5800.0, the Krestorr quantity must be 8.163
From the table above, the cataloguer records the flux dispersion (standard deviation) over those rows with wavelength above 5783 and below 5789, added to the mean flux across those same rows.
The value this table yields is 9.2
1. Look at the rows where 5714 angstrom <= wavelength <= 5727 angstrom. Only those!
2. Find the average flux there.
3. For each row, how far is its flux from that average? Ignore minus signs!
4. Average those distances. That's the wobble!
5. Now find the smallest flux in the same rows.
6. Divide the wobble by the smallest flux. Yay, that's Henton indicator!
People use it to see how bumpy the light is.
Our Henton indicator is 0.020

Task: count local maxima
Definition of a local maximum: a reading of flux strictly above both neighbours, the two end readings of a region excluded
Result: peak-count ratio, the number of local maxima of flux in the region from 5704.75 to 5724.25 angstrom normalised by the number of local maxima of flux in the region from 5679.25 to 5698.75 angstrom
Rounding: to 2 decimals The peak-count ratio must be 2.00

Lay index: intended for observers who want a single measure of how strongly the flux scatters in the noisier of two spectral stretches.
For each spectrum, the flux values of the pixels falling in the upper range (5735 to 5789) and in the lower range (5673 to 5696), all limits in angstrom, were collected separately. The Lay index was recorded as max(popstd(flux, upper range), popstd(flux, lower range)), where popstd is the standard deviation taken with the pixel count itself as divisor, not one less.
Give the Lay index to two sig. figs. 0.31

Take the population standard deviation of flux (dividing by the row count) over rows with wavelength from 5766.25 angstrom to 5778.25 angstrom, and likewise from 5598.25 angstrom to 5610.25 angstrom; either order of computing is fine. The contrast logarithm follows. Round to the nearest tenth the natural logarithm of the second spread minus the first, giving -2.2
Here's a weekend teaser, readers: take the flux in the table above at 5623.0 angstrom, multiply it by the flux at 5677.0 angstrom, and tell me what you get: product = 80.0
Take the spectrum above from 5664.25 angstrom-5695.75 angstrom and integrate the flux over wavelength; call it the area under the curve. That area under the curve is 288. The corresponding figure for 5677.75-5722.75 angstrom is 414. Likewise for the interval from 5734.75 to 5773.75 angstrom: 374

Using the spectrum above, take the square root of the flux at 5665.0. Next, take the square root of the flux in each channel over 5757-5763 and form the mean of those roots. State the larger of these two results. 3.12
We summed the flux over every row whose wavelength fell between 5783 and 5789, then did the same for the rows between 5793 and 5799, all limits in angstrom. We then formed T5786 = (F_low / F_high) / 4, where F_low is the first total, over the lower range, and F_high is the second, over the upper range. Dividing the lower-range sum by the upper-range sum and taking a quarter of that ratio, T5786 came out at 0.267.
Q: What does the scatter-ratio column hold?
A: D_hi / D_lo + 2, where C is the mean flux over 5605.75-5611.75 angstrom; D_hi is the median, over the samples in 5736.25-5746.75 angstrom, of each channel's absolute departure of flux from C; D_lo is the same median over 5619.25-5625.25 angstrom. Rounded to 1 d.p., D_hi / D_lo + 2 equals 2.5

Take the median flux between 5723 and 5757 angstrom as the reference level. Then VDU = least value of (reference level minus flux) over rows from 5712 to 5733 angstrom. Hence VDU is -0.22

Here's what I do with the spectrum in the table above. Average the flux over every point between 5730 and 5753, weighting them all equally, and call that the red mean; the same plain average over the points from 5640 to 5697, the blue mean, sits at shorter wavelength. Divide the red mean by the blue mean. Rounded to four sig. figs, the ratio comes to 1.018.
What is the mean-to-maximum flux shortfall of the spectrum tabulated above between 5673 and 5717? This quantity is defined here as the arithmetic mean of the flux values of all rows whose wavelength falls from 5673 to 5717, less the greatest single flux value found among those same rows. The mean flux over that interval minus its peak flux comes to -1.06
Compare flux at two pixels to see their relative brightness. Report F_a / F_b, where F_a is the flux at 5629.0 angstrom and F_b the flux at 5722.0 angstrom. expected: 1.05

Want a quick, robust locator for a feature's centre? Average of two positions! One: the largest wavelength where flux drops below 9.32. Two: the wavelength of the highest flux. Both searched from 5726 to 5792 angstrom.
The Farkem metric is 5765.5 angstrom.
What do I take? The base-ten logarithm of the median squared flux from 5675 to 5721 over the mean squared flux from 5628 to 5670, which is -0.024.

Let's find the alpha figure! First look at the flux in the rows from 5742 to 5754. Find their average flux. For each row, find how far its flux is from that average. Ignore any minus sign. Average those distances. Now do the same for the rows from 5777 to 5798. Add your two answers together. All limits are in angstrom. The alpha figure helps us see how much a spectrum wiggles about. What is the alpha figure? 0.52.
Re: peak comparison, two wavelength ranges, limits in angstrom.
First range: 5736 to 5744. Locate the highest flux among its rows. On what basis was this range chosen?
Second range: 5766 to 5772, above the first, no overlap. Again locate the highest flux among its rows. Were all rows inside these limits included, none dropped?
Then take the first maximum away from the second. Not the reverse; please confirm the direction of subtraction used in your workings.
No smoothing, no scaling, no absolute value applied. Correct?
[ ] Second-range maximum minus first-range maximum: -0.39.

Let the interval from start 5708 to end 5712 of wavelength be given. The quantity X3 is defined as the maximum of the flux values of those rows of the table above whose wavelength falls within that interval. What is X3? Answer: 8.857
